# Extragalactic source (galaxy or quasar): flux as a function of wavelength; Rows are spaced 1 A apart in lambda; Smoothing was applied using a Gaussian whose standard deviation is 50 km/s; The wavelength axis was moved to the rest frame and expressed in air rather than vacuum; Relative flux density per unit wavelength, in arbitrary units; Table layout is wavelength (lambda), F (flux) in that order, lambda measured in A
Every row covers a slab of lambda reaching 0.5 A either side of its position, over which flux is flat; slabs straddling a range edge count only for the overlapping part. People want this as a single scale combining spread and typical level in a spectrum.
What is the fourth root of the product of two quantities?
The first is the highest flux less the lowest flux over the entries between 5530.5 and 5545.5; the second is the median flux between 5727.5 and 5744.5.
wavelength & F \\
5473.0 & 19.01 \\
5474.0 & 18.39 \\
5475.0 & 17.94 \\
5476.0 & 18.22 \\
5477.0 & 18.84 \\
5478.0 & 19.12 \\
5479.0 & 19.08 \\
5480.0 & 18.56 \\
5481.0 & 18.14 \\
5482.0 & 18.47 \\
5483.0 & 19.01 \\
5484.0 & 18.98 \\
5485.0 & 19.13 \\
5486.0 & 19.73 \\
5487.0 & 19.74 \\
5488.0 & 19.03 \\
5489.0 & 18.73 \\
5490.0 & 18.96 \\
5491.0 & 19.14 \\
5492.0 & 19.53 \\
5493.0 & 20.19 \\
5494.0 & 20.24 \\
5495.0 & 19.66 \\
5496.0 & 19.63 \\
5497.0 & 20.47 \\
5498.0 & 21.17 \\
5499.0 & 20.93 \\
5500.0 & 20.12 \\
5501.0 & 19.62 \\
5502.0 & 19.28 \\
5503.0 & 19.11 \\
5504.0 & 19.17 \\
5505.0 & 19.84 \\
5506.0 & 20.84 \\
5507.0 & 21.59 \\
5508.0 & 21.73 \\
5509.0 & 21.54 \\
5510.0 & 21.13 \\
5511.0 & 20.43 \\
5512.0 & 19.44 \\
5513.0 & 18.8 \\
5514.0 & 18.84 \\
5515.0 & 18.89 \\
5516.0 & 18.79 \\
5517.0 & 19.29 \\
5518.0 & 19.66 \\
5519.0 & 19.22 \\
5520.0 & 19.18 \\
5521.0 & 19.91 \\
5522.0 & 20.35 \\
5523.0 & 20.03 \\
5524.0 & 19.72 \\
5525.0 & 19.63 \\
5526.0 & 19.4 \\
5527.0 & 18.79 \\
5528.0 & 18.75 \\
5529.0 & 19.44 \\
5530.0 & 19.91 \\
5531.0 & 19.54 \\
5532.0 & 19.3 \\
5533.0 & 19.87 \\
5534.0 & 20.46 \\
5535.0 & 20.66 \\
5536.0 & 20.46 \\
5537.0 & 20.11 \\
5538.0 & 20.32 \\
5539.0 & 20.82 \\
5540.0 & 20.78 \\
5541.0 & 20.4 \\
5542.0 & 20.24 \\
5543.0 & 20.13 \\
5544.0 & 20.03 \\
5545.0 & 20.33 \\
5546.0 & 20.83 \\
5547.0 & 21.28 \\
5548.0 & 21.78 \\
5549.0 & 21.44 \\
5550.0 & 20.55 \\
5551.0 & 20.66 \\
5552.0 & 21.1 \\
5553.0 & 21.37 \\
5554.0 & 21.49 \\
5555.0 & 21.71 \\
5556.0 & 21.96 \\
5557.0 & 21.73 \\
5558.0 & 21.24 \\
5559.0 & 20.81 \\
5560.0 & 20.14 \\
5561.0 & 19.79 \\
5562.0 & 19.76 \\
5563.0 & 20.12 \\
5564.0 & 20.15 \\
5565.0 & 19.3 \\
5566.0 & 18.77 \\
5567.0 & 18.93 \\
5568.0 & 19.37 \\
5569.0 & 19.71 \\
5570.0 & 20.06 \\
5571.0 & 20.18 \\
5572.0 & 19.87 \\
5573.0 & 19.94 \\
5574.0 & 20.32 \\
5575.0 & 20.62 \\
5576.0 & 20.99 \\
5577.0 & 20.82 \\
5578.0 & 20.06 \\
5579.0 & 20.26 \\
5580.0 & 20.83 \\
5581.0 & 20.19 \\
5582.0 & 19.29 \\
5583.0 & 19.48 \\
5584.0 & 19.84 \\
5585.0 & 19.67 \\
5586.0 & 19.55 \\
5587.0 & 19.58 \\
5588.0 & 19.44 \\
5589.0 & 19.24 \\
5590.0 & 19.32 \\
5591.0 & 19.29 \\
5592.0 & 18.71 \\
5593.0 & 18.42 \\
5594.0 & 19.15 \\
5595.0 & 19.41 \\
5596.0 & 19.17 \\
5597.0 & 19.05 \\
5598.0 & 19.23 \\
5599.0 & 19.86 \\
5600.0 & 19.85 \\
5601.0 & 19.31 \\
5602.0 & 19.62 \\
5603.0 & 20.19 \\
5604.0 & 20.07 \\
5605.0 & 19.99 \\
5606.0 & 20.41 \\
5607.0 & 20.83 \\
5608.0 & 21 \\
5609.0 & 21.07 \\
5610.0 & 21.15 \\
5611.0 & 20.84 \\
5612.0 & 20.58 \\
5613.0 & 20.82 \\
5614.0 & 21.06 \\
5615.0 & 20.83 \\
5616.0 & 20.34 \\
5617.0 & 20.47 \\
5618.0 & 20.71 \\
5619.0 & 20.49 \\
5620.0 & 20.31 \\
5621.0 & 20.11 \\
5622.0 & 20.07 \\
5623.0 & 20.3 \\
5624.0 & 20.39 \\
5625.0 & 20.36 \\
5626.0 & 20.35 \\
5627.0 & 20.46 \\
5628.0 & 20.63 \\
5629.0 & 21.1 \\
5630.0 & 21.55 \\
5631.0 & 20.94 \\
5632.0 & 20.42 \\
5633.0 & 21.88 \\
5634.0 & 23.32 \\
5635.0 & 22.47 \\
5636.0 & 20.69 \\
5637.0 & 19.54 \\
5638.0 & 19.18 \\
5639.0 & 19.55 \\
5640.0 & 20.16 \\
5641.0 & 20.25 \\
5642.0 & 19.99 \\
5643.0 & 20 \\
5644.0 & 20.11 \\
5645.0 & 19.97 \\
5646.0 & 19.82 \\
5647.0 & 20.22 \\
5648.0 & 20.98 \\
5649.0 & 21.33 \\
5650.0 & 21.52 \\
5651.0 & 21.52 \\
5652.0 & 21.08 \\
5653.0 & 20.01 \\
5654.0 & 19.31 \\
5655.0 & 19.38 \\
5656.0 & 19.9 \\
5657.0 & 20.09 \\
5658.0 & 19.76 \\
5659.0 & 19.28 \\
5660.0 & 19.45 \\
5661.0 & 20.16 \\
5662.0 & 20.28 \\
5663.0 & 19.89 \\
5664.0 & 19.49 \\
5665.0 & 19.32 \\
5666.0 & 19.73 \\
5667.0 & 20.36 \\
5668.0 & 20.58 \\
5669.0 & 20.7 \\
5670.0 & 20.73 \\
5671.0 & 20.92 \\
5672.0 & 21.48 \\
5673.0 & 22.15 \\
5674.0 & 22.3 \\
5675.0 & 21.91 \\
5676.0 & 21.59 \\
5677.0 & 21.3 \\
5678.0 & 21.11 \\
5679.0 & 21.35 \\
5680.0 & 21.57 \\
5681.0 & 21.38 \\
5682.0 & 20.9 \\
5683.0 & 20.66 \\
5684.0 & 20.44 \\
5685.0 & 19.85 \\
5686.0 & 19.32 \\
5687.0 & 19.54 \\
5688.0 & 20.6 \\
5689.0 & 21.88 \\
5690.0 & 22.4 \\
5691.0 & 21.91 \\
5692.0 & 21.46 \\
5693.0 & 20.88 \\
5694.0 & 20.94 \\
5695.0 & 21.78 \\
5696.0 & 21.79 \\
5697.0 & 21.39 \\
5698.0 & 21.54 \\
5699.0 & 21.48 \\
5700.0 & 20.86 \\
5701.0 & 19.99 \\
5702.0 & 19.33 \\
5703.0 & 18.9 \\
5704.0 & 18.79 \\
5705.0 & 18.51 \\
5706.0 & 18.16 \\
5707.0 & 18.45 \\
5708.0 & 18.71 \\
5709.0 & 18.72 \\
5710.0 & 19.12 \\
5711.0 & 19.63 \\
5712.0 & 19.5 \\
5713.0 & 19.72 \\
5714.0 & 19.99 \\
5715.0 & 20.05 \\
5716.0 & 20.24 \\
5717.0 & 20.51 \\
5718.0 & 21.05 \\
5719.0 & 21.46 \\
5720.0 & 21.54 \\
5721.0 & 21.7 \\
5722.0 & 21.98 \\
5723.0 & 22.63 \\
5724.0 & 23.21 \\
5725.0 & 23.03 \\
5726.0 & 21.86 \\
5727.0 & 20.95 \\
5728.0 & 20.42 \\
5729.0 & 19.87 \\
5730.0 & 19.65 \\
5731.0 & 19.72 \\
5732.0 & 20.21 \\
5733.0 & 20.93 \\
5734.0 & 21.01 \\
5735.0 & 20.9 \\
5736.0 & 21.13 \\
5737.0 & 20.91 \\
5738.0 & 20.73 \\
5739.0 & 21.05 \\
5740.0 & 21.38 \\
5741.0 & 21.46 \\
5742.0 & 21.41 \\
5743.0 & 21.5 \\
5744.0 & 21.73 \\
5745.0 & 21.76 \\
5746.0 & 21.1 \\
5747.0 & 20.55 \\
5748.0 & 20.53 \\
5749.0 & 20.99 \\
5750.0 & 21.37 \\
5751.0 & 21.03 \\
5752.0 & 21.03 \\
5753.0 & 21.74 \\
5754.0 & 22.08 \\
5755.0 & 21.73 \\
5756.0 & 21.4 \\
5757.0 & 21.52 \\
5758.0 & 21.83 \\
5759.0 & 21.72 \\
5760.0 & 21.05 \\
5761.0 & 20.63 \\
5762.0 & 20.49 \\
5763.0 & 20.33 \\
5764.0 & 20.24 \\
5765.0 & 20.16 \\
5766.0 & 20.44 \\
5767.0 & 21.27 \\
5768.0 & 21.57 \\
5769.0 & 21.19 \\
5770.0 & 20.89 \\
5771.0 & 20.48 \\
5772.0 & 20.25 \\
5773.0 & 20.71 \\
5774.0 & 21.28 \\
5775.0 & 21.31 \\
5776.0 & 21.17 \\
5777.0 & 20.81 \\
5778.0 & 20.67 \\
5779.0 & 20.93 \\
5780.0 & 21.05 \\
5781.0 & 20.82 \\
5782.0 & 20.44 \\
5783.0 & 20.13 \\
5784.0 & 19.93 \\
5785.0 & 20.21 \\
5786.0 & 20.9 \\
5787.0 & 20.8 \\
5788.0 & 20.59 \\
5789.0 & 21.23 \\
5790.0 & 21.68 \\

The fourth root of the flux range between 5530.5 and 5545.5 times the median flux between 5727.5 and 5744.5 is 2.37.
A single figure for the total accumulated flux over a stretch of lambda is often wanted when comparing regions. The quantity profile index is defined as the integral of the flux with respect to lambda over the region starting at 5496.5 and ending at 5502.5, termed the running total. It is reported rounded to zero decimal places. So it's 122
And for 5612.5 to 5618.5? 124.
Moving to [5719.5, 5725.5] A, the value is 134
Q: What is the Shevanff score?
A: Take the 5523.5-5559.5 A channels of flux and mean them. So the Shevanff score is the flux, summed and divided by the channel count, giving 20.5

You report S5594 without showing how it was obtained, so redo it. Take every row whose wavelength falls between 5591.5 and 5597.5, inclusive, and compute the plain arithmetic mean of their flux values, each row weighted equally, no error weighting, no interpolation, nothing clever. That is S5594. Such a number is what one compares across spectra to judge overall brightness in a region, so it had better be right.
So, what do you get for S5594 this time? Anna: 19.0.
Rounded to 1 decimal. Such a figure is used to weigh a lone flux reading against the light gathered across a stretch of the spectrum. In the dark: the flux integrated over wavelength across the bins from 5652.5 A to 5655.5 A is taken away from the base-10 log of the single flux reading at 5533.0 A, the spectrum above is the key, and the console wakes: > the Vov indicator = -57.4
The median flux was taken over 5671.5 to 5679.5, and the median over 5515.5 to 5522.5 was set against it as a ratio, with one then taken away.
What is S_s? -0.10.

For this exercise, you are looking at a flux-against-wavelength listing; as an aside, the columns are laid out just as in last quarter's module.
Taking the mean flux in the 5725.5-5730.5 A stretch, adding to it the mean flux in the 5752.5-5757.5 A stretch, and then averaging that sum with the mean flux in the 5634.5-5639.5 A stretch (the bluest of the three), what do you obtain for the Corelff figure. 31.3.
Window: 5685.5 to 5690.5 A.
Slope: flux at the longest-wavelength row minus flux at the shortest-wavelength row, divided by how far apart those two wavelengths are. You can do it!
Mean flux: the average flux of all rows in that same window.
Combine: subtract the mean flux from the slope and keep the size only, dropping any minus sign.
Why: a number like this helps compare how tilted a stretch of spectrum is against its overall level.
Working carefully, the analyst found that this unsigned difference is 20.0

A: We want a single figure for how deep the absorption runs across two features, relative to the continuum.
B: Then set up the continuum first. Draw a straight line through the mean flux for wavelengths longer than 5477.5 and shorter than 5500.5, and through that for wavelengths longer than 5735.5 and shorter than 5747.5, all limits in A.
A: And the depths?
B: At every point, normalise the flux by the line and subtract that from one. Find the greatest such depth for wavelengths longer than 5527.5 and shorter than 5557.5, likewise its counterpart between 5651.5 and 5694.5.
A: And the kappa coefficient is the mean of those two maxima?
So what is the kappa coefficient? 0.062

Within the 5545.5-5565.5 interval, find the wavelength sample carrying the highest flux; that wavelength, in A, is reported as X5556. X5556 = 5556.0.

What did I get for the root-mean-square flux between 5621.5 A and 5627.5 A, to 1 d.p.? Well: 20.3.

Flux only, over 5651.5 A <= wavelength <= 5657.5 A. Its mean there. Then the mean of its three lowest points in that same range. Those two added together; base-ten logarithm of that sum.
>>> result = 1.60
